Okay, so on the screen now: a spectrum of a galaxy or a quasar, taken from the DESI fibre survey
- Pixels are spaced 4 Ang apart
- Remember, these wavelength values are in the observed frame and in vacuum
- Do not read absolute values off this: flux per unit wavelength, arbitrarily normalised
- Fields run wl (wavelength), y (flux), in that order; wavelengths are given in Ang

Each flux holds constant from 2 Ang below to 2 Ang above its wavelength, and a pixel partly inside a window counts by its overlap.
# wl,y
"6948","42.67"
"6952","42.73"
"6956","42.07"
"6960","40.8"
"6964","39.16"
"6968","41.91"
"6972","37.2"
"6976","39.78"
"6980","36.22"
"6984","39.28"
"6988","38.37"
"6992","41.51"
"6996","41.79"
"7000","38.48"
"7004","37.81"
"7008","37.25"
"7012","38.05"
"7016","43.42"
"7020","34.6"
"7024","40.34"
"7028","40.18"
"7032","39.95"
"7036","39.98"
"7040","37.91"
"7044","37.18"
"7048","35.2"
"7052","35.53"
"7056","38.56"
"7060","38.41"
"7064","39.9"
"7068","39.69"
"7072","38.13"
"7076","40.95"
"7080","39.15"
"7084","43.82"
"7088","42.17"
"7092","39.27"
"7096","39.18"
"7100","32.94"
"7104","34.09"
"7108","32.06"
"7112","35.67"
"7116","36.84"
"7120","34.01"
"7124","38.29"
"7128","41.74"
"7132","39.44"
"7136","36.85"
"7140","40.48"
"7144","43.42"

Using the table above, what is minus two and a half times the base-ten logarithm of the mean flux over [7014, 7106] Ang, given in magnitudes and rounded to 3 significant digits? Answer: -3.97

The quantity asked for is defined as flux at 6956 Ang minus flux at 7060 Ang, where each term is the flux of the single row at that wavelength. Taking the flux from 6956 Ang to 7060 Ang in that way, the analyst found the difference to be 4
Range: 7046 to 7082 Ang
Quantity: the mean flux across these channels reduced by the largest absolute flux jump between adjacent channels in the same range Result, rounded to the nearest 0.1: 35.4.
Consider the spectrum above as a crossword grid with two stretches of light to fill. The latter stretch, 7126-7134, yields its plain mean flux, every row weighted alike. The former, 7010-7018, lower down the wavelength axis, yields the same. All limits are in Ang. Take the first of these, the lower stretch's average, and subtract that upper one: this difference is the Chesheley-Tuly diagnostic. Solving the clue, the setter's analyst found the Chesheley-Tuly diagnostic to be 0.1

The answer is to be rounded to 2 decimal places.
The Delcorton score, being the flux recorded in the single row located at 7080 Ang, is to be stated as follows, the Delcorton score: 39.15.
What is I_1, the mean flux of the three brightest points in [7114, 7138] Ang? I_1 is 39.8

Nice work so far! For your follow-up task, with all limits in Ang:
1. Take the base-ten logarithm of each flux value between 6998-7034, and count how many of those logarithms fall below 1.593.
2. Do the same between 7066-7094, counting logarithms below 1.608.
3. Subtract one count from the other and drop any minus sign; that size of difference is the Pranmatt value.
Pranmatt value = 1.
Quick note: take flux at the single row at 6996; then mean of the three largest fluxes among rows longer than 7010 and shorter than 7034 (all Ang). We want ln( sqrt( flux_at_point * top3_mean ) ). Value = 3.73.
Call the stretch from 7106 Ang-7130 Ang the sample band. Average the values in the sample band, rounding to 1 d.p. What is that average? 36.4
